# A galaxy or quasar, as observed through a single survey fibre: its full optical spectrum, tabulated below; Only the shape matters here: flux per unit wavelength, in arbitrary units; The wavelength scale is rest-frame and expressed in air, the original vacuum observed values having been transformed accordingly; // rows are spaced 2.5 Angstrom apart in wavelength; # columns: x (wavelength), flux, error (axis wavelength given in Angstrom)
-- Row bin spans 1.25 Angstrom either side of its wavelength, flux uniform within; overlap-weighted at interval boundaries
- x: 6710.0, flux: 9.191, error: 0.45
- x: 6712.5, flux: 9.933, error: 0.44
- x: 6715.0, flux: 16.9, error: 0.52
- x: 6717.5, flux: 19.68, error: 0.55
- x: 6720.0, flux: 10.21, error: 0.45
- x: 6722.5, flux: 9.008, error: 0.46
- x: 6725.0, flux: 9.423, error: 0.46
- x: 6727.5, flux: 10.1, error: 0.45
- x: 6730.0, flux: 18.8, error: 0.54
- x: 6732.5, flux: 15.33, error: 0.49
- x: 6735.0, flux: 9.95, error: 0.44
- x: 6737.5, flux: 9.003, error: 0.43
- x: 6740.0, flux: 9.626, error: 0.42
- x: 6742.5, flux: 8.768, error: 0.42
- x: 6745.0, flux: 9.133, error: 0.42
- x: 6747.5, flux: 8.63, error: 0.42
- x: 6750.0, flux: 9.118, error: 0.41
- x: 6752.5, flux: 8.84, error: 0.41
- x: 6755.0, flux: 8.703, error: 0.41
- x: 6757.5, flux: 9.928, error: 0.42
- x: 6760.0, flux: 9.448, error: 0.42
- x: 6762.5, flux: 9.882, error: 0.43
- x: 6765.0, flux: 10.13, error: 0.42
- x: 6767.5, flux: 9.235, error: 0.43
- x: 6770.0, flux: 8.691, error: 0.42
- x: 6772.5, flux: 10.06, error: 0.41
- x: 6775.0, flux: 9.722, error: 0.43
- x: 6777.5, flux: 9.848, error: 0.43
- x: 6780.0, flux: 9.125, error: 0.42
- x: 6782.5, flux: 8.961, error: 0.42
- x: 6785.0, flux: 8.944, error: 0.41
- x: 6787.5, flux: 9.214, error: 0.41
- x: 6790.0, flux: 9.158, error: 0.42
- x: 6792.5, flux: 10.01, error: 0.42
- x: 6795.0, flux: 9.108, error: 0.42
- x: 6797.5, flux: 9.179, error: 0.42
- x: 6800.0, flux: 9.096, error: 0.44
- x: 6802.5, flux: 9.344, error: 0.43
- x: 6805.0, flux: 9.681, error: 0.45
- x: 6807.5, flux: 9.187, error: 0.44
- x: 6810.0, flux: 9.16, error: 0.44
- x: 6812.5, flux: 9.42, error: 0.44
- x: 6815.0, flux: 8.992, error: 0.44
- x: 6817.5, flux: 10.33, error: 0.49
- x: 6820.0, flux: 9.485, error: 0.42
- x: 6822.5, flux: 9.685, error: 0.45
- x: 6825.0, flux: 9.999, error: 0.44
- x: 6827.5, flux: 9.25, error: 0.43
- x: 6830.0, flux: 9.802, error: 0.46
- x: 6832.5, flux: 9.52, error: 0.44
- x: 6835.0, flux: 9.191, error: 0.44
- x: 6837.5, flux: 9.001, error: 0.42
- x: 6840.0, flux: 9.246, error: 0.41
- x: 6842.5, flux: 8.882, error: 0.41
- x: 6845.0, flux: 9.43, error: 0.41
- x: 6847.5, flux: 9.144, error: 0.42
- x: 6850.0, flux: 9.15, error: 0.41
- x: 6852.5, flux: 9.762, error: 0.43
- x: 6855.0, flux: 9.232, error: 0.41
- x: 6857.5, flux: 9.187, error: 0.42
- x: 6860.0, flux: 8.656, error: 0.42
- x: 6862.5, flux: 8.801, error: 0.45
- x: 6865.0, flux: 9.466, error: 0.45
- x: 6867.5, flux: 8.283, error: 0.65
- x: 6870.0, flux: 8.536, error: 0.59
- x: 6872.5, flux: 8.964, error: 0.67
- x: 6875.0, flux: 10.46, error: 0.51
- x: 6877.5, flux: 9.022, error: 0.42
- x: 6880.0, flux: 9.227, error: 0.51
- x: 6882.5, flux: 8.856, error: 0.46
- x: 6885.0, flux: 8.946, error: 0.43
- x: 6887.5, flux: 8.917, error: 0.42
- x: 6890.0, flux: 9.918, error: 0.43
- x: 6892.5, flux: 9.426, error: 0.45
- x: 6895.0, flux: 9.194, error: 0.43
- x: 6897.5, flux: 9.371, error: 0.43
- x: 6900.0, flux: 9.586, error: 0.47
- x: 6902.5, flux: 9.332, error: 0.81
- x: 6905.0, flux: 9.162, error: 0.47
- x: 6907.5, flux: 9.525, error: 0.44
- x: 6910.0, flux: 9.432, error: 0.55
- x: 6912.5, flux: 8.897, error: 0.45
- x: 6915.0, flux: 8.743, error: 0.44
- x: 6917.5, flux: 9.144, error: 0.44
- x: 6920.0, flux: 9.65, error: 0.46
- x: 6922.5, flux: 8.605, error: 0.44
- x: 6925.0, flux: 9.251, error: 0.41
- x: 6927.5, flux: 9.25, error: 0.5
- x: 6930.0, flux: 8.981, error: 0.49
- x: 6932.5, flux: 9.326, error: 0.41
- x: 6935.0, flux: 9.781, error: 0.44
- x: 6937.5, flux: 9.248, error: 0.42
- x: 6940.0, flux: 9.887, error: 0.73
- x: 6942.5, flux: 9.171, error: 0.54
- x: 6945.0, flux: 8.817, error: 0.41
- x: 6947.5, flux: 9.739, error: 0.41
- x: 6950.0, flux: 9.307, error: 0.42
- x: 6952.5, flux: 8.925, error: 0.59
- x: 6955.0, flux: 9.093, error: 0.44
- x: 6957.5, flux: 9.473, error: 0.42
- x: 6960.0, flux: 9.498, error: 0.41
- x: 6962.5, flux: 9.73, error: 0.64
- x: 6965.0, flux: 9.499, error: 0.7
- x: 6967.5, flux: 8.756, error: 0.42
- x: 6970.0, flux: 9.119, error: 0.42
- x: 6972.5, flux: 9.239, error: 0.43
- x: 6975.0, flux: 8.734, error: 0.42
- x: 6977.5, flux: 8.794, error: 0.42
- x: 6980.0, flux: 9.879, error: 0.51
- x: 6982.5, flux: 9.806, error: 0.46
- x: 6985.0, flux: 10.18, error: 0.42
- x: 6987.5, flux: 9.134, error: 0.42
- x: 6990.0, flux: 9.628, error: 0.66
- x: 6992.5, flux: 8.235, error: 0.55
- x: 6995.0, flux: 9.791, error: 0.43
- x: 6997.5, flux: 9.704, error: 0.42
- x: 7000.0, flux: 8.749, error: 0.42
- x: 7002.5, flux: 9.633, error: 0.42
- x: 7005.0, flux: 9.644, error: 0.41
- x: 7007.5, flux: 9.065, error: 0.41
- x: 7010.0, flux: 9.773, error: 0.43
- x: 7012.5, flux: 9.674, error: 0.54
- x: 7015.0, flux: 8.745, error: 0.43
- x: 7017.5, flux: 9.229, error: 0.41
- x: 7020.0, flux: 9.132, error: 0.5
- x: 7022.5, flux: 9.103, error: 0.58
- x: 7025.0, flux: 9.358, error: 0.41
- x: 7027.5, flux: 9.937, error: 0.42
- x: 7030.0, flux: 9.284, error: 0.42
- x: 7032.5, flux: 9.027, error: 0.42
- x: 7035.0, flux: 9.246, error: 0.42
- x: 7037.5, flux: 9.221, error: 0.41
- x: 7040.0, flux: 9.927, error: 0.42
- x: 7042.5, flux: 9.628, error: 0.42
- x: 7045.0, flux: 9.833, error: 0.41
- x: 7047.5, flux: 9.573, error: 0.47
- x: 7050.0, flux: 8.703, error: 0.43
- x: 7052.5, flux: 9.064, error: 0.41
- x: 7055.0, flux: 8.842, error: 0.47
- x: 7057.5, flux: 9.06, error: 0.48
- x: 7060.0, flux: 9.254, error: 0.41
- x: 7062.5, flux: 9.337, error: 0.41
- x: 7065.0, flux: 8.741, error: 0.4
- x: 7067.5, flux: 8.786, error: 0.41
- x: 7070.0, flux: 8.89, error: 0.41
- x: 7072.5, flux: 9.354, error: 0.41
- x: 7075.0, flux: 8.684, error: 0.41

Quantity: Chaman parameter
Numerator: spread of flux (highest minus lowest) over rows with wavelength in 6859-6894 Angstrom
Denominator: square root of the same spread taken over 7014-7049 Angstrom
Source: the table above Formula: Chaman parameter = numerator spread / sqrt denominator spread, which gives 2.0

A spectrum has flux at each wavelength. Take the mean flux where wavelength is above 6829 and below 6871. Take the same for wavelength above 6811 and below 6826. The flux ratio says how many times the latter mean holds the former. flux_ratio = 1.06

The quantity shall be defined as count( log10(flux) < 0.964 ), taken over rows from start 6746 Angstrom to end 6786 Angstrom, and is 8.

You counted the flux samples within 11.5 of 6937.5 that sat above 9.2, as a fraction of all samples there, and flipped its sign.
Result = -0.67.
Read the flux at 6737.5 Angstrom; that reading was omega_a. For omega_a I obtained 9.003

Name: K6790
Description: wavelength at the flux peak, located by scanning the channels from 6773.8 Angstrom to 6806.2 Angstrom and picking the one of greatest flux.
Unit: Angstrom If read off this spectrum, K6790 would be 6792.5 Angstrom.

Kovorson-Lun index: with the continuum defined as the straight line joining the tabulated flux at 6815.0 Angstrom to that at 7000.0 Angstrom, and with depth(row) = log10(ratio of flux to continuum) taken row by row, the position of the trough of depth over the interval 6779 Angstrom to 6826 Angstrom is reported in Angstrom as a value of 6785.0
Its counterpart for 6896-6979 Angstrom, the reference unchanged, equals 6922.5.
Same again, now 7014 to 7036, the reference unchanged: 7015.0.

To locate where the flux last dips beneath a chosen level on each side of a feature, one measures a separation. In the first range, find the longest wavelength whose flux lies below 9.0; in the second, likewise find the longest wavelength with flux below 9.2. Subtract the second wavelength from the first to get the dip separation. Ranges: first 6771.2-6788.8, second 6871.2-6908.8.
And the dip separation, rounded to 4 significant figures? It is -120.0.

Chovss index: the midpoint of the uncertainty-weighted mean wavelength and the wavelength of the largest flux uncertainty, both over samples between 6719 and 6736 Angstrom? 6728.8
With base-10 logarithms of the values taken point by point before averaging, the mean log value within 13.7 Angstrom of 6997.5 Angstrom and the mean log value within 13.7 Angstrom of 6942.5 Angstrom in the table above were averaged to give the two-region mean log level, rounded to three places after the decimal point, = 0.971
